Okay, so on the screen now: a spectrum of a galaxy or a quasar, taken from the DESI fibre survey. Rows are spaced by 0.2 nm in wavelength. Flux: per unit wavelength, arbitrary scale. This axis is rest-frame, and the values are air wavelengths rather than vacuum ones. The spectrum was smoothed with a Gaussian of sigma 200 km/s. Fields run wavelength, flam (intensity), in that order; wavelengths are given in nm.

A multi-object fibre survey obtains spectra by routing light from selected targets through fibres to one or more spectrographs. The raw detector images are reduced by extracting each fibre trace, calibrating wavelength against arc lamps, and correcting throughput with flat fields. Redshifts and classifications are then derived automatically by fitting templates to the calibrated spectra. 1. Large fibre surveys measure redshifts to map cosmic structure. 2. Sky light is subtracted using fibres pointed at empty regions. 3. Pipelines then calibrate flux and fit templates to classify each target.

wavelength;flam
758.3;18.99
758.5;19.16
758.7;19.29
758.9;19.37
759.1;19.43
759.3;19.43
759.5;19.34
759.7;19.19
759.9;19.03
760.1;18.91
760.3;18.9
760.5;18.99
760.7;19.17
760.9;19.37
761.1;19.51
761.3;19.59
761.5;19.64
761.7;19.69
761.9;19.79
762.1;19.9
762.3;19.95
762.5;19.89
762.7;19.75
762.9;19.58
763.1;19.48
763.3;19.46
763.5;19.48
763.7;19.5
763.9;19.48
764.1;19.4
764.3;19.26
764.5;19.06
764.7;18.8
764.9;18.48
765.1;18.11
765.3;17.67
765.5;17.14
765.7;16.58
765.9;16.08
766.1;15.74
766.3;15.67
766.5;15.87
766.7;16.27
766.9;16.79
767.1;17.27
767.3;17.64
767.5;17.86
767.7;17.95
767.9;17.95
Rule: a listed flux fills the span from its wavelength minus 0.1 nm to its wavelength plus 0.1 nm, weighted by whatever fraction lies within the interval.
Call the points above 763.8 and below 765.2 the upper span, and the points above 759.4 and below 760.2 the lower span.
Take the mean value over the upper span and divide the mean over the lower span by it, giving 1.01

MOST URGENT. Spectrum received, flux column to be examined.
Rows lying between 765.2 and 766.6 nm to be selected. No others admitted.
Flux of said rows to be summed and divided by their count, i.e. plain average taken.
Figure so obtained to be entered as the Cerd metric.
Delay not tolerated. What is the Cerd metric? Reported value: 16.4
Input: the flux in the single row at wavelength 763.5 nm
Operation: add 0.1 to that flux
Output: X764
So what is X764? 19.6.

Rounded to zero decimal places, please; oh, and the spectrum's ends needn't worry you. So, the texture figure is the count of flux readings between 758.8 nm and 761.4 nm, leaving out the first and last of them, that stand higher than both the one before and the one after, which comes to 0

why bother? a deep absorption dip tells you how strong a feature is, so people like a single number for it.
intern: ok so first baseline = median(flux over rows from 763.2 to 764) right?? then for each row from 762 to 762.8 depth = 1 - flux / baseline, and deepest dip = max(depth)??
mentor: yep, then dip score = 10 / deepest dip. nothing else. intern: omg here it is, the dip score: -721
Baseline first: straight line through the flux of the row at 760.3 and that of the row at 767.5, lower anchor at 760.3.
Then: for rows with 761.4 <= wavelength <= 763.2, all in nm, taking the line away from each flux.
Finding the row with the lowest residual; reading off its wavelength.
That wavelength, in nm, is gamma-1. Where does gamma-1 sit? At 761.5 nm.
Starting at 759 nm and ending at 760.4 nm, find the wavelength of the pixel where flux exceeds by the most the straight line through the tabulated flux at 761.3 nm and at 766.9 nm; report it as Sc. 759.5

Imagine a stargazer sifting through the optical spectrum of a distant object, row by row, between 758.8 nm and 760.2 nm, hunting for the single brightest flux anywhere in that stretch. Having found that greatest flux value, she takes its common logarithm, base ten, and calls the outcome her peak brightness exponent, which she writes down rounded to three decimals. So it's 1.288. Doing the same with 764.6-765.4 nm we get 1.274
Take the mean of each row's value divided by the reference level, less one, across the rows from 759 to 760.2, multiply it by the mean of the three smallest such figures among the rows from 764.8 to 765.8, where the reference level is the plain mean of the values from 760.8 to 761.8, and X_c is 0.0021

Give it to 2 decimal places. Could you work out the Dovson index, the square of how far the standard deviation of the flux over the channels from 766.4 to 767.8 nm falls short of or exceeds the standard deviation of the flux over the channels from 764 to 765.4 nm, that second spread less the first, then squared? 0.03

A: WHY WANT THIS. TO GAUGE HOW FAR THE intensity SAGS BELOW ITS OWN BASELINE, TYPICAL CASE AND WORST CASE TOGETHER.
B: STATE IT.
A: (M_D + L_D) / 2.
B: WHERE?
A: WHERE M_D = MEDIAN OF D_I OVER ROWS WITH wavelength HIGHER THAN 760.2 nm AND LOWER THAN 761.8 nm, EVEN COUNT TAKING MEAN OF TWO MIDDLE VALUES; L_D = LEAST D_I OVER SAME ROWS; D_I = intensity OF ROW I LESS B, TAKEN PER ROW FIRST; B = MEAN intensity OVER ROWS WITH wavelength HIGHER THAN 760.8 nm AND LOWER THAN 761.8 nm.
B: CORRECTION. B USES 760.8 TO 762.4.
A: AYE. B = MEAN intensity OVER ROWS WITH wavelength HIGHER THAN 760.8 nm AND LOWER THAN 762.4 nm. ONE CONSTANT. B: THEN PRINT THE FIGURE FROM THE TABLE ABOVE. -0.5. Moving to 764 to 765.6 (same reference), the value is -1.8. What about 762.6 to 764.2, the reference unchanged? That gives -0.2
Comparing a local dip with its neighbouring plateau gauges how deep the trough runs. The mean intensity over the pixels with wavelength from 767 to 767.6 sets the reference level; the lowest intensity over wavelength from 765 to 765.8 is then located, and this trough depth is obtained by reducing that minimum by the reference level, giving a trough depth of -1.0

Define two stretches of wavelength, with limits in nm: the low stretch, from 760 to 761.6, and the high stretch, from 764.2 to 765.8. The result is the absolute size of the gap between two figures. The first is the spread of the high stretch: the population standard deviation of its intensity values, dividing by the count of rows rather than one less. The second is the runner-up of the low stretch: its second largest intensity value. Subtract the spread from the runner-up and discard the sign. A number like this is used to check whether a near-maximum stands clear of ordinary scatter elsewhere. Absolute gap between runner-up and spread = 18.7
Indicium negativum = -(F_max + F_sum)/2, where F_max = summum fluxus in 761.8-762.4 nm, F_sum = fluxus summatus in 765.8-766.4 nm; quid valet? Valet -34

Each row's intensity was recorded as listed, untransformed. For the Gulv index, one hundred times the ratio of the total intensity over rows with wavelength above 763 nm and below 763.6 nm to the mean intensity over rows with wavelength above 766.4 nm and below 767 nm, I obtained 358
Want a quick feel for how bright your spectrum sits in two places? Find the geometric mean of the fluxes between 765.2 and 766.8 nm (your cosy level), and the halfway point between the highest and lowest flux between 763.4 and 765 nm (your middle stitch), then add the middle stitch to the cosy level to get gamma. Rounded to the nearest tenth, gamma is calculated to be 35.4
